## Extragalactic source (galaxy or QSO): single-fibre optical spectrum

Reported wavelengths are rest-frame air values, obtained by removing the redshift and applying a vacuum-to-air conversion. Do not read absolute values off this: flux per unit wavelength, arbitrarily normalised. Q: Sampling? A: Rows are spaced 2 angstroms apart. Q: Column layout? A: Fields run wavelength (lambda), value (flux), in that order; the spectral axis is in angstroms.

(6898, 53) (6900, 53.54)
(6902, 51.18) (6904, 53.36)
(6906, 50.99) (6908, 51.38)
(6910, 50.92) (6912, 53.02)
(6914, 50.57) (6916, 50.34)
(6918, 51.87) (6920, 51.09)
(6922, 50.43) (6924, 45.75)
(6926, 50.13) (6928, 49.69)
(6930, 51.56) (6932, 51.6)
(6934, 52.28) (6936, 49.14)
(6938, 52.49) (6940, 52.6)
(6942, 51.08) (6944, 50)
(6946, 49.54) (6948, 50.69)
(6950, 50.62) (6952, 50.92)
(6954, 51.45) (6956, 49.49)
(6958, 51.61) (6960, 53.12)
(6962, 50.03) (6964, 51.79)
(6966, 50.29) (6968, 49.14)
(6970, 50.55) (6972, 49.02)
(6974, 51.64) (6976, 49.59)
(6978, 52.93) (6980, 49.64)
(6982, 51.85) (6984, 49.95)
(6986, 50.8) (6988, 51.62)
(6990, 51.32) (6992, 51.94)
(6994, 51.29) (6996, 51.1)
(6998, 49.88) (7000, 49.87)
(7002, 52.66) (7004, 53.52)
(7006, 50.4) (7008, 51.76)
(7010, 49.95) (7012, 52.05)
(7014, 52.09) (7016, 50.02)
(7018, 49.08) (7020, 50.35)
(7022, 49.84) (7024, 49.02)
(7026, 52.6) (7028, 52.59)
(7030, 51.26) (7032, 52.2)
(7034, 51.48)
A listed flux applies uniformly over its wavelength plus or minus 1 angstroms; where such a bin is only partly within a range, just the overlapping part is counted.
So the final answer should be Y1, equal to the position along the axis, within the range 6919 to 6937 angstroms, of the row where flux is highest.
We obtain 6934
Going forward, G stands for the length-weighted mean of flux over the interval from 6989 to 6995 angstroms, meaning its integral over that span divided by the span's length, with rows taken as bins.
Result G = 51.5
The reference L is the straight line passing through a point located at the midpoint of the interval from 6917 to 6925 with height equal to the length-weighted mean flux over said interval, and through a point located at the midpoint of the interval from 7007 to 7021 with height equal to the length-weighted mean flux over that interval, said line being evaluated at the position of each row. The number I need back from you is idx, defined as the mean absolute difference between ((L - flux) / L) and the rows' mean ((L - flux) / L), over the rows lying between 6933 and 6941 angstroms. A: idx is 0.025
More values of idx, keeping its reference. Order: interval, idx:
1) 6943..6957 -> 0.012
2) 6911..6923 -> 0.017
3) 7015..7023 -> 0.007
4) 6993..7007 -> 0.021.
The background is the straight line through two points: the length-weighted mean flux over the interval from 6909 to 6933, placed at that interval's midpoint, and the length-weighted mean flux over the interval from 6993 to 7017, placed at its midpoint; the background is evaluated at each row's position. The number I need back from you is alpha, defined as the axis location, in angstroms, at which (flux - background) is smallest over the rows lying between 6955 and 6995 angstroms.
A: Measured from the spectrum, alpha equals 6972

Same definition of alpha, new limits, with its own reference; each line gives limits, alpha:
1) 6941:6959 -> 6956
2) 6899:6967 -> 6924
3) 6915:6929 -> 6924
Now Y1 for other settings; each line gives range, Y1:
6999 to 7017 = 7004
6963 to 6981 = 6978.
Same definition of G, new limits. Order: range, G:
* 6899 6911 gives 51.9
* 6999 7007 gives 51.6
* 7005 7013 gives 51.0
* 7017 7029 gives 50.6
